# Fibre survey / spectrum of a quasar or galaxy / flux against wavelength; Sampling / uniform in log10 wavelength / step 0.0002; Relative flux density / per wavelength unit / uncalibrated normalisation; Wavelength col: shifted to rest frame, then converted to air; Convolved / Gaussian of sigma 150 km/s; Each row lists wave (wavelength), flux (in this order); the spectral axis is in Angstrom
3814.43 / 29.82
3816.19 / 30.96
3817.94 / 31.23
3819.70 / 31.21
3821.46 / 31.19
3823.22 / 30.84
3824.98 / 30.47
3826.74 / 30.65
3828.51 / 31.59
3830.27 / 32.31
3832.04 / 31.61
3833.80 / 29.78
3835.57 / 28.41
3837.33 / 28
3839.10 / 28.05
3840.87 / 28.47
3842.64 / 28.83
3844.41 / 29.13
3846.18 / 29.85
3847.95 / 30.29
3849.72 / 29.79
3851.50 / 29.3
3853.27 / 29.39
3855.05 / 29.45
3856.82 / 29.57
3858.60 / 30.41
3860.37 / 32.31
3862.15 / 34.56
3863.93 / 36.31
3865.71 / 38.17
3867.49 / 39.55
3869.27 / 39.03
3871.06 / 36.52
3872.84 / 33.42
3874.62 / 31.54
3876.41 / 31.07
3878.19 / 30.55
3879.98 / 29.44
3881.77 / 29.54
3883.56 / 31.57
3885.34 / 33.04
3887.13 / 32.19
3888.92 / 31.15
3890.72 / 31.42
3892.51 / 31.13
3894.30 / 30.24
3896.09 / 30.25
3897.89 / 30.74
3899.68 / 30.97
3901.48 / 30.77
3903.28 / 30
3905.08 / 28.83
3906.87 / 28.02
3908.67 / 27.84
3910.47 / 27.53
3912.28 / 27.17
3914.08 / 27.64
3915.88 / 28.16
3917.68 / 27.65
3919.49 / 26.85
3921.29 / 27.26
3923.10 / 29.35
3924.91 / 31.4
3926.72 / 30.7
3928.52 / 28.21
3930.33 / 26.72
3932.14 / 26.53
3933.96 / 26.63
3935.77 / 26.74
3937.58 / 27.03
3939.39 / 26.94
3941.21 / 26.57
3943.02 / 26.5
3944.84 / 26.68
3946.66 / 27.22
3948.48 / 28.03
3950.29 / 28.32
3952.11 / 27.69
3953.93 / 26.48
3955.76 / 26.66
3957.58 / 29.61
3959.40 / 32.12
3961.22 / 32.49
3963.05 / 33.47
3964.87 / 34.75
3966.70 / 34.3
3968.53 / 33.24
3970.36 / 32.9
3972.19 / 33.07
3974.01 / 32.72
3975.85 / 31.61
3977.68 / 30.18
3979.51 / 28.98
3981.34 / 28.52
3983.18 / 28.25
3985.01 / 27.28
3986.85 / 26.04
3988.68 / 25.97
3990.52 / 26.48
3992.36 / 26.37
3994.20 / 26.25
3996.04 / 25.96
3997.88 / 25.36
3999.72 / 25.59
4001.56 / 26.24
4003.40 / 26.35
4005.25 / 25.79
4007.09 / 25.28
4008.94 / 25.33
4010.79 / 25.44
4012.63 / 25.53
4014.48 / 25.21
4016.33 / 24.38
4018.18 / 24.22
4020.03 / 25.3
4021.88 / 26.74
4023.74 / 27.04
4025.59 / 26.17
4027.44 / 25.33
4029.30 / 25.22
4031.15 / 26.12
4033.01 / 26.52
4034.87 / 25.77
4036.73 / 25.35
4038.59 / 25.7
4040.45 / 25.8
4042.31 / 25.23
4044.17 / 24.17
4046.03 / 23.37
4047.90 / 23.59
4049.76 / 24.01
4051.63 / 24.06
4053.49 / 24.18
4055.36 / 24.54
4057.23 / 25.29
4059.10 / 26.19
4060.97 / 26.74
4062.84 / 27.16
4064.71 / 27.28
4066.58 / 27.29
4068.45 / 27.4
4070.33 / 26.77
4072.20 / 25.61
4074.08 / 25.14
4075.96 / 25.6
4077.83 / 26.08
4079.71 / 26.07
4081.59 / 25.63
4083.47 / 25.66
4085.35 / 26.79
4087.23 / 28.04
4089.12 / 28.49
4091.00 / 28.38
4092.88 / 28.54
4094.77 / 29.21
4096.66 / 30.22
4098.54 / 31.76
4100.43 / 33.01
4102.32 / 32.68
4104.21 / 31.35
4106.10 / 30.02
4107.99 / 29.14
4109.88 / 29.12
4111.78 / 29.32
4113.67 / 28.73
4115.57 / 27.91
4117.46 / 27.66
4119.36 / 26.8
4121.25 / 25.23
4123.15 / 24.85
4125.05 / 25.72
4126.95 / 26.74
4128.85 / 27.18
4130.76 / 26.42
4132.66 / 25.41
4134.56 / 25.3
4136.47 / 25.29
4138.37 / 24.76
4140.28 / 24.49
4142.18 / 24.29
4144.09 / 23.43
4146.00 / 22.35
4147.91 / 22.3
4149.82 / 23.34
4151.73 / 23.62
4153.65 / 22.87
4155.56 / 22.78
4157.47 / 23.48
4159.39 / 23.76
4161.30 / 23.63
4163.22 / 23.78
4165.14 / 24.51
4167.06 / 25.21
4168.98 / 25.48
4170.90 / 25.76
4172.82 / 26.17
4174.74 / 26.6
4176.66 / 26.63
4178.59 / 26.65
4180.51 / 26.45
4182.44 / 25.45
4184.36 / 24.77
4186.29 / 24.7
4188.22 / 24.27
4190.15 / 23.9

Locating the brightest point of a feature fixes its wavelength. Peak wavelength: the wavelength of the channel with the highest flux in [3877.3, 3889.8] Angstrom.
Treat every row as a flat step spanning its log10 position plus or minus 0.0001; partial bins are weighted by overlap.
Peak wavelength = 3885.34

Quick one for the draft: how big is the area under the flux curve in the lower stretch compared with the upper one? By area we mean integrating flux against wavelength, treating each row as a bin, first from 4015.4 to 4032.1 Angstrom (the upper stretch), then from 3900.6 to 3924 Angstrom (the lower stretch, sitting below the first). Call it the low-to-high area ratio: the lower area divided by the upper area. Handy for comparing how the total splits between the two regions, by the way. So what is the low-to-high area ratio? 1.5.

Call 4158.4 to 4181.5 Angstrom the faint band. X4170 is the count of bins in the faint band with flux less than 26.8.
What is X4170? 12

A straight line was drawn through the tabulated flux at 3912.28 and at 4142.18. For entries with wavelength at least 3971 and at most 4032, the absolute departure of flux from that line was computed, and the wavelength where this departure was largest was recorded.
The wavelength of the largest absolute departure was 3972.19 Angstrom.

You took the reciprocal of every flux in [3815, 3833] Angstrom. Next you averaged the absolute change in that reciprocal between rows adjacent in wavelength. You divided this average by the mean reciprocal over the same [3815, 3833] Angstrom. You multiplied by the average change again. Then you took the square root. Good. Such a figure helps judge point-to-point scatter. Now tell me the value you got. 0.0023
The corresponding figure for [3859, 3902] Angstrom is 0.0055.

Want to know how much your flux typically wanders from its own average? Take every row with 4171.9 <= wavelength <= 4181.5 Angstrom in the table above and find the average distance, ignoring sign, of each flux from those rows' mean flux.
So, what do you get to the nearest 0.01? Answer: 0.15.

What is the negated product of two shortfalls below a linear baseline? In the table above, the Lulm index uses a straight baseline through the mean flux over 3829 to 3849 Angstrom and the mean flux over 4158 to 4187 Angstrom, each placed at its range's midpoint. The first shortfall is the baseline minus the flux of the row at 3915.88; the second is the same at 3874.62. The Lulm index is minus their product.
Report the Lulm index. 1.0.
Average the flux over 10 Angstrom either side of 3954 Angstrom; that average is 29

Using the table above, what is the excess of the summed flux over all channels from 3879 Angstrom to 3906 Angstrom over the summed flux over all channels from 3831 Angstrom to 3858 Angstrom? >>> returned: 21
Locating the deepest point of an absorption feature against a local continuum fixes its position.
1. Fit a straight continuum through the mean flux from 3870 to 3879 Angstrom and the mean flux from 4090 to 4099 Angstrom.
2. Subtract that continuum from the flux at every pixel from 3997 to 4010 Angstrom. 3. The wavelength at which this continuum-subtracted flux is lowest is 3997.88 Angstrom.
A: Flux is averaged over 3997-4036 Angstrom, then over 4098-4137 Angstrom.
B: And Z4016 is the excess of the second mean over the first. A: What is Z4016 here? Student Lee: 2.4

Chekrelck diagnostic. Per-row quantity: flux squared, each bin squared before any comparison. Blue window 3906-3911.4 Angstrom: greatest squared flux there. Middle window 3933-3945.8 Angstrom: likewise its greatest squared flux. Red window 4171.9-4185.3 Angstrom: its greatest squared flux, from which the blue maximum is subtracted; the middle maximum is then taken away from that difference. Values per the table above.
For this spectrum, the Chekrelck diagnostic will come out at -806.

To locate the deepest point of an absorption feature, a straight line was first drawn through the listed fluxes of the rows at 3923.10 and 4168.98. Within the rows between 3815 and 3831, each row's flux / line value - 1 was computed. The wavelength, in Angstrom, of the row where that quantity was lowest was 3824.98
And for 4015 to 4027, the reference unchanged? 4018.18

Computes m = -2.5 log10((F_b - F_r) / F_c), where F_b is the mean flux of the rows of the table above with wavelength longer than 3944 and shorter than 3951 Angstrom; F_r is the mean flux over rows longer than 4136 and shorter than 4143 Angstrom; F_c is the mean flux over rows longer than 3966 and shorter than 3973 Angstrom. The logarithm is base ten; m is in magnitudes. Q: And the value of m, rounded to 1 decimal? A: 2.7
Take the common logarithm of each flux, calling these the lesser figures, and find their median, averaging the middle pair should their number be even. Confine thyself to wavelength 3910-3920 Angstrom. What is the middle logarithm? 1.44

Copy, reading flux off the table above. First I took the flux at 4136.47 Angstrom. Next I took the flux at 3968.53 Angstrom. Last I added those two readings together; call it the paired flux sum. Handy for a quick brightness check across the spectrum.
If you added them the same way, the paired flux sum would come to 59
